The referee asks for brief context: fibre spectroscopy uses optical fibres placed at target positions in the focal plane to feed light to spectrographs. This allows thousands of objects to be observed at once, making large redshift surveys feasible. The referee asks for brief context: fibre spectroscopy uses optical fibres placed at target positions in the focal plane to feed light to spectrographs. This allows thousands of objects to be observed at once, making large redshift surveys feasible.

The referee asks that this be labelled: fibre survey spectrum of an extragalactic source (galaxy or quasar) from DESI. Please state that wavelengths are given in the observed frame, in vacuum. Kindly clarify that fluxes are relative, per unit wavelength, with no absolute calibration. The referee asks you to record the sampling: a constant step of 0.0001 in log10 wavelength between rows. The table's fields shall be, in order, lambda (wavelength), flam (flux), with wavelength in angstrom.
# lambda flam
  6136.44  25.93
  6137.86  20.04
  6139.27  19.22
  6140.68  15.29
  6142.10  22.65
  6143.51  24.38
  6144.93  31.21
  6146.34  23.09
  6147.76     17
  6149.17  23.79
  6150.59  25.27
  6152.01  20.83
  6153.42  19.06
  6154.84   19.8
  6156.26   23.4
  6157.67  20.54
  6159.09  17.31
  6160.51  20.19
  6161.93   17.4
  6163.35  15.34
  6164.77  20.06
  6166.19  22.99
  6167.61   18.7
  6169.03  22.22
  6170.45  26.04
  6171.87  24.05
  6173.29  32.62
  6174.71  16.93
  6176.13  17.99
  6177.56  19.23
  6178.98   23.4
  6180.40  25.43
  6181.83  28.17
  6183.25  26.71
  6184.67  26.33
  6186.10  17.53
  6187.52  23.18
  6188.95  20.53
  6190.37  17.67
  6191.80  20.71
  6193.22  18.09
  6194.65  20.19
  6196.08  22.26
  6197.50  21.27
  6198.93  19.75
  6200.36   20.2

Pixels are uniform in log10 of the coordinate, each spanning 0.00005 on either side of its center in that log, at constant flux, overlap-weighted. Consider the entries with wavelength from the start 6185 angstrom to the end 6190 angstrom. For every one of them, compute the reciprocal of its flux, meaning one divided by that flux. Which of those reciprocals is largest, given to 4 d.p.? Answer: 0.0570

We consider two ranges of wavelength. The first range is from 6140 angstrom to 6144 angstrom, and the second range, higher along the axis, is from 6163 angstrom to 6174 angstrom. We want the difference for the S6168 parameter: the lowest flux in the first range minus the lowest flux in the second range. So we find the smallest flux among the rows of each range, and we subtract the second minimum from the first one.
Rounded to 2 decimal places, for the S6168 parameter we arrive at -0.05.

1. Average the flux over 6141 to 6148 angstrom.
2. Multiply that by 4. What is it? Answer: 95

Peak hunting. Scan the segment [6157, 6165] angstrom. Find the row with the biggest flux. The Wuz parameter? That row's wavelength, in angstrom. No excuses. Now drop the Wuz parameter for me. 6157.67 angstrom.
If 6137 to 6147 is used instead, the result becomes 6144.93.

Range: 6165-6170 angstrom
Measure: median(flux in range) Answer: 22.2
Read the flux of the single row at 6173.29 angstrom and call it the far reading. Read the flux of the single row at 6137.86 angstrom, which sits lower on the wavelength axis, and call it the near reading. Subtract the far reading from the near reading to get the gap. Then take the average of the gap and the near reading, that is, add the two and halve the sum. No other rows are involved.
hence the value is 3.7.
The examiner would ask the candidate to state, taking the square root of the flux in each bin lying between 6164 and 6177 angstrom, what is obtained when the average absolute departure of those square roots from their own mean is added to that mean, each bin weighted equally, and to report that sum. 5.1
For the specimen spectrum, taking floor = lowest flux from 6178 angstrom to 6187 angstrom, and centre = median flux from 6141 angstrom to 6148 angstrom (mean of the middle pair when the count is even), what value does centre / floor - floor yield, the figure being -16.2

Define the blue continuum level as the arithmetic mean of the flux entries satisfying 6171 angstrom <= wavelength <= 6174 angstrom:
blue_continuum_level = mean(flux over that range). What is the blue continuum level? 28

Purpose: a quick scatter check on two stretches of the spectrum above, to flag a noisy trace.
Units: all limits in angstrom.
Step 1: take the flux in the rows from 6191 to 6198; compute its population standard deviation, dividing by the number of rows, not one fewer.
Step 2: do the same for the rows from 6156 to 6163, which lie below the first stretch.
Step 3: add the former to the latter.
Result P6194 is 3.7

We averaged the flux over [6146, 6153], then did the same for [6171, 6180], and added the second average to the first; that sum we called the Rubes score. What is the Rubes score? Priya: 44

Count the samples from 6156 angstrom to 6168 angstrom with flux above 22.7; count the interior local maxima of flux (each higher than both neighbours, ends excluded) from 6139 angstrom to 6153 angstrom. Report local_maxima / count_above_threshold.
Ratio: 1.00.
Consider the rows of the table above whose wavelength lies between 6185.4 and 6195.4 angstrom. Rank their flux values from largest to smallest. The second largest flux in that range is 20.71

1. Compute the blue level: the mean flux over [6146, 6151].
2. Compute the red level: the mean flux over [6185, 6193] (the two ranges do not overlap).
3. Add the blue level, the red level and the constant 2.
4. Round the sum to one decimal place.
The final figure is 44.2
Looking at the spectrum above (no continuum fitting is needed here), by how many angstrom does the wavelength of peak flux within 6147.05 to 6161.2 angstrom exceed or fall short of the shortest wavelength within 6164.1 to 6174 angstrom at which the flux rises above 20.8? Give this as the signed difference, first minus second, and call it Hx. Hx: -15.6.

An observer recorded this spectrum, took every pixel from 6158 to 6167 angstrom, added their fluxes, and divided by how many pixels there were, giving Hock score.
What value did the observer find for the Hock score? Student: 18.9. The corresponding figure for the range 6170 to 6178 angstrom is 22.8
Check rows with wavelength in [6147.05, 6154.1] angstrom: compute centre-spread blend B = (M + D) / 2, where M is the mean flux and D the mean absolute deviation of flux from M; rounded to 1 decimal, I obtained 11.9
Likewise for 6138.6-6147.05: 13.1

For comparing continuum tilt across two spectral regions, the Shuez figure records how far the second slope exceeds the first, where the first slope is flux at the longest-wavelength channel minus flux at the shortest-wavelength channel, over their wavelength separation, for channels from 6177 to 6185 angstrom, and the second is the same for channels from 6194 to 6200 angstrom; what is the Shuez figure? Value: -1.1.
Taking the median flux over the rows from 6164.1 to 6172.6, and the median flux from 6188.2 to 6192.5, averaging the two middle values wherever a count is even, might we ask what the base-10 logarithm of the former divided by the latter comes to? 0.04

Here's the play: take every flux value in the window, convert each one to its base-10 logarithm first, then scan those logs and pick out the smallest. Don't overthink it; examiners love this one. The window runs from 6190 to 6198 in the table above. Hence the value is 1.25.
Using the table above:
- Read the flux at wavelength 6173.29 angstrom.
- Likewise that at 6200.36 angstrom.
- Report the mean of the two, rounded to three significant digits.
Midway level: 26.4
